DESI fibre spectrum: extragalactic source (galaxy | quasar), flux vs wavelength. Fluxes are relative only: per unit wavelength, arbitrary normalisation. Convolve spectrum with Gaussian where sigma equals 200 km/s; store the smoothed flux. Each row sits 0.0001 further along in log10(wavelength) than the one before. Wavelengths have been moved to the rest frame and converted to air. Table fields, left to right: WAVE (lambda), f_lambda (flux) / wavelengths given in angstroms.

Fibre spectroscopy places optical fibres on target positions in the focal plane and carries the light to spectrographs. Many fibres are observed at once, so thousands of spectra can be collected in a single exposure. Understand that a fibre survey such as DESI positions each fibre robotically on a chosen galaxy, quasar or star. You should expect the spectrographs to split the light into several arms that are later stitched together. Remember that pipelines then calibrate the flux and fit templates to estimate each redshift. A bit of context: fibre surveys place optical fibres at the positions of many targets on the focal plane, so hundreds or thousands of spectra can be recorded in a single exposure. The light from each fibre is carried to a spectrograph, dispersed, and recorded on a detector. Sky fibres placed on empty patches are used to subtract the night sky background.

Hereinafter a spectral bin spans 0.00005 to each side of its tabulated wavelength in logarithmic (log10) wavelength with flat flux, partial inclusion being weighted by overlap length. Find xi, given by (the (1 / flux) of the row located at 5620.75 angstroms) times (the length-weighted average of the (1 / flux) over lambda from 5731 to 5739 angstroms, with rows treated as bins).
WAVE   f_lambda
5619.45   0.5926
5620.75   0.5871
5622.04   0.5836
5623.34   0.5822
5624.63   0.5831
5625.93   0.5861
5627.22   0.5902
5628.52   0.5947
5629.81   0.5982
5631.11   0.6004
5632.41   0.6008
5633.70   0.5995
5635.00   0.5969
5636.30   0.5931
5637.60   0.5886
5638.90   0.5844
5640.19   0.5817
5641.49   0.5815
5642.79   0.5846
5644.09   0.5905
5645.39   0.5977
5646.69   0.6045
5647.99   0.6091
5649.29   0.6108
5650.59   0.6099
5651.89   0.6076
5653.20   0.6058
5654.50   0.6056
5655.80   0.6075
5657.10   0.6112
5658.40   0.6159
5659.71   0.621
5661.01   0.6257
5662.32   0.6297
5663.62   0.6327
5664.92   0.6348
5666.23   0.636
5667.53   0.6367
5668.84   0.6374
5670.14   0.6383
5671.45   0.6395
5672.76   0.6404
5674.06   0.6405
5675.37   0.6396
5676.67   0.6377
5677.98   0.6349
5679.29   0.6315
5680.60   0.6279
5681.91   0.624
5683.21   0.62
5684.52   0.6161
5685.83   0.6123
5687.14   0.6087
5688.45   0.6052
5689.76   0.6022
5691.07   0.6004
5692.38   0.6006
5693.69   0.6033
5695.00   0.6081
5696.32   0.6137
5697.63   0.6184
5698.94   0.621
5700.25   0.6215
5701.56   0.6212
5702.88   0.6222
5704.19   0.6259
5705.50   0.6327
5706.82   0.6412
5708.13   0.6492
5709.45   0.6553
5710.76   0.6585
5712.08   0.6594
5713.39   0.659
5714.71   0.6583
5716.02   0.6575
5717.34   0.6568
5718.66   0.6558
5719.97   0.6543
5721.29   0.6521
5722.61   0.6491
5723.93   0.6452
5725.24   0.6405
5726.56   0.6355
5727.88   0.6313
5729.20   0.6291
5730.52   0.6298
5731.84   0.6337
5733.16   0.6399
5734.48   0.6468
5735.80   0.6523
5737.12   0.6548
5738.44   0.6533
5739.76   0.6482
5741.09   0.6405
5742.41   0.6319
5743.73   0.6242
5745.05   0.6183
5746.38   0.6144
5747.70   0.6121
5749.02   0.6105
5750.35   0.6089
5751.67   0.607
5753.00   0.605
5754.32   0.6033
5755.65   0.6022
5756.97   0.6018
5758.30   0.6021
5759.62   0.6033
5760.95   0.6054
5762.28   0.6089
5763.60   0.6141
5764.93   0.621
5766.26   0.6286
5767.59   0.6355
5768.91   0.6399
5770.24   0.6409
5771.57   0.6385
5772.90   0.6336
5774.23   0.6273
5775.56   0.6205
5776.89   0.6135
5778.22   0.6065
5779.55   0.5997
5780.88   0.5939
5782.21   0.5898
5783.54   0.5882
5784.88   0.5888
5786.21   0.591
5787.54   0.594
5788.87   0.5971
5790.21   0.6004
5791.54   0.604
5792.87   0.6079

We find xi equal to 2.64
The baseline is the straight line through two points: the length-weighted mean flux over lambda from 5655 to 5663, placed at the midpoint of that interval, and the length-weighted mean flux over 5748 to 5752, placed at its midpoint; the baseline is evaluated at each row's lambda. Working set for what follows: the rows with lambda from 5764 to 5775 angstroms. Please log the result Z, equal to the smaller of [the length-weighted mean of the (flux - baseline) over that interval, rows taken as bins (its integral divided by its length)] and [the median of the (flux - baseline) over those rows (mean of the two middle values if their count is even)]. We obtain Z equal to 0.02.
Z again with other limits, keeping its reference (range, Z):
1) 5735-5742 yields 0.04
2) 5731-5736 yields 0.03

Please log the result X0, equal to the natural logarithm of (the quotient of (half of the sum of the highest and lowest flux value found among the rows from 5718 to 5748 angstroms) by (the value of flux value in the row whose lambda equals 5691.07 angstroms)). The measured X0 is 0.05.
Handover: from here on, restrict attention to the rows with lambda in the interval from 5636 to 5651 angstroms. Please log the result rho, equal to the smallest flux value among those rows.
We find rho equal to 0.5815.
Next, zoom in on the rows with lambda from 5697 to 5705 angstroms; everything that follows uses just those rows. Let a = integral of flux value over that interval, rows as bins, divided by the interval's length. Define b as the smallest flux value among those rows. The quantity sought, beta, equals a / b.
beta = 1.01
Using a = 0.62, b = 0.6184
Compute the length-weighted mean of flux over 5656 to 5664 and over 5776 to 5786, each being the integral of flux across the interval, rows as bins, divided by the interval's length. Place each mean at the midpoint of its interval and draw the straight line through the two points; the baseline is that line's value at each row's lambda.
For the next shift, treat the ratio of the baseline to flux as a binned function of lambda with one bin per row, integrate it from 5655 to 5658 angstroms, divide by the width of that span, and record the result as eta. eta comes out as 1.02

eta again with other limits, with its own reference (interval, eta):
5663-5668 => 0.98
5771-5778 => 0.96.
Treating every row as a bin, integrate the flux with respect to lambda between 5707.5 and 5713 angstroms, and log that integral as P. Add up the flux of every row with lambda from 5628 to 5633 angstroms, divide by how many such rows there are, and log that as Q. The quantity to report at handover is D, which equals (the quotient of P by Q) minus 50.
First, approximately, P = 3.6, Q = 0.599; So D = -44.0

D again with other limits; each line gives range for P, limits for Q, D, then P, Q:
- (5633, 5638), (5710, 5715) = -45.5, 3.0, 0.659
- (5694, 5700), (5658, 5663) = -44.1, 3.7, 0.623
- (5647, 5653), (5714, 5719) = -44.4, 3.6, 0.657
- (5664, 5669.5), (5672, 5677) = -44.5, 3.5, 0.640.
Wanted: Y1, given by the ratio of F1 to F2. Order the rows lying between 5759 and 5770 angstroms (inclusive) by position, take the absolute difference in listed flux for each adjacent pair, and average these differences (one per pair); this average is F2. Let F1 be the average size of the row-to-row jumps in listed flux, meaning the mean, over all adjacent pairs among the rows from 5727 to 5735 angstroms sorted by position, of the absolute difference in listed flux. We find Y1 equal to 0.8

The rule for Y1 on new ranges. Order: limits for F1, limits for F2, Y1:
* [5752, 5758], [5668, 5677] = 1.1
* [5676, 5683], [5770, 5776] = 0.7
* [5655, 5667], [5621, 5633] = 1.4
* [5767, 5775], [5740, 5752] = 0.9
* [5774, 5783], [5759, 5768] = 1.2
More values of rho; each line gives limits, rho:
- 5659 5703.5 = 0.6004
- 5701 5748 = 0.6121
